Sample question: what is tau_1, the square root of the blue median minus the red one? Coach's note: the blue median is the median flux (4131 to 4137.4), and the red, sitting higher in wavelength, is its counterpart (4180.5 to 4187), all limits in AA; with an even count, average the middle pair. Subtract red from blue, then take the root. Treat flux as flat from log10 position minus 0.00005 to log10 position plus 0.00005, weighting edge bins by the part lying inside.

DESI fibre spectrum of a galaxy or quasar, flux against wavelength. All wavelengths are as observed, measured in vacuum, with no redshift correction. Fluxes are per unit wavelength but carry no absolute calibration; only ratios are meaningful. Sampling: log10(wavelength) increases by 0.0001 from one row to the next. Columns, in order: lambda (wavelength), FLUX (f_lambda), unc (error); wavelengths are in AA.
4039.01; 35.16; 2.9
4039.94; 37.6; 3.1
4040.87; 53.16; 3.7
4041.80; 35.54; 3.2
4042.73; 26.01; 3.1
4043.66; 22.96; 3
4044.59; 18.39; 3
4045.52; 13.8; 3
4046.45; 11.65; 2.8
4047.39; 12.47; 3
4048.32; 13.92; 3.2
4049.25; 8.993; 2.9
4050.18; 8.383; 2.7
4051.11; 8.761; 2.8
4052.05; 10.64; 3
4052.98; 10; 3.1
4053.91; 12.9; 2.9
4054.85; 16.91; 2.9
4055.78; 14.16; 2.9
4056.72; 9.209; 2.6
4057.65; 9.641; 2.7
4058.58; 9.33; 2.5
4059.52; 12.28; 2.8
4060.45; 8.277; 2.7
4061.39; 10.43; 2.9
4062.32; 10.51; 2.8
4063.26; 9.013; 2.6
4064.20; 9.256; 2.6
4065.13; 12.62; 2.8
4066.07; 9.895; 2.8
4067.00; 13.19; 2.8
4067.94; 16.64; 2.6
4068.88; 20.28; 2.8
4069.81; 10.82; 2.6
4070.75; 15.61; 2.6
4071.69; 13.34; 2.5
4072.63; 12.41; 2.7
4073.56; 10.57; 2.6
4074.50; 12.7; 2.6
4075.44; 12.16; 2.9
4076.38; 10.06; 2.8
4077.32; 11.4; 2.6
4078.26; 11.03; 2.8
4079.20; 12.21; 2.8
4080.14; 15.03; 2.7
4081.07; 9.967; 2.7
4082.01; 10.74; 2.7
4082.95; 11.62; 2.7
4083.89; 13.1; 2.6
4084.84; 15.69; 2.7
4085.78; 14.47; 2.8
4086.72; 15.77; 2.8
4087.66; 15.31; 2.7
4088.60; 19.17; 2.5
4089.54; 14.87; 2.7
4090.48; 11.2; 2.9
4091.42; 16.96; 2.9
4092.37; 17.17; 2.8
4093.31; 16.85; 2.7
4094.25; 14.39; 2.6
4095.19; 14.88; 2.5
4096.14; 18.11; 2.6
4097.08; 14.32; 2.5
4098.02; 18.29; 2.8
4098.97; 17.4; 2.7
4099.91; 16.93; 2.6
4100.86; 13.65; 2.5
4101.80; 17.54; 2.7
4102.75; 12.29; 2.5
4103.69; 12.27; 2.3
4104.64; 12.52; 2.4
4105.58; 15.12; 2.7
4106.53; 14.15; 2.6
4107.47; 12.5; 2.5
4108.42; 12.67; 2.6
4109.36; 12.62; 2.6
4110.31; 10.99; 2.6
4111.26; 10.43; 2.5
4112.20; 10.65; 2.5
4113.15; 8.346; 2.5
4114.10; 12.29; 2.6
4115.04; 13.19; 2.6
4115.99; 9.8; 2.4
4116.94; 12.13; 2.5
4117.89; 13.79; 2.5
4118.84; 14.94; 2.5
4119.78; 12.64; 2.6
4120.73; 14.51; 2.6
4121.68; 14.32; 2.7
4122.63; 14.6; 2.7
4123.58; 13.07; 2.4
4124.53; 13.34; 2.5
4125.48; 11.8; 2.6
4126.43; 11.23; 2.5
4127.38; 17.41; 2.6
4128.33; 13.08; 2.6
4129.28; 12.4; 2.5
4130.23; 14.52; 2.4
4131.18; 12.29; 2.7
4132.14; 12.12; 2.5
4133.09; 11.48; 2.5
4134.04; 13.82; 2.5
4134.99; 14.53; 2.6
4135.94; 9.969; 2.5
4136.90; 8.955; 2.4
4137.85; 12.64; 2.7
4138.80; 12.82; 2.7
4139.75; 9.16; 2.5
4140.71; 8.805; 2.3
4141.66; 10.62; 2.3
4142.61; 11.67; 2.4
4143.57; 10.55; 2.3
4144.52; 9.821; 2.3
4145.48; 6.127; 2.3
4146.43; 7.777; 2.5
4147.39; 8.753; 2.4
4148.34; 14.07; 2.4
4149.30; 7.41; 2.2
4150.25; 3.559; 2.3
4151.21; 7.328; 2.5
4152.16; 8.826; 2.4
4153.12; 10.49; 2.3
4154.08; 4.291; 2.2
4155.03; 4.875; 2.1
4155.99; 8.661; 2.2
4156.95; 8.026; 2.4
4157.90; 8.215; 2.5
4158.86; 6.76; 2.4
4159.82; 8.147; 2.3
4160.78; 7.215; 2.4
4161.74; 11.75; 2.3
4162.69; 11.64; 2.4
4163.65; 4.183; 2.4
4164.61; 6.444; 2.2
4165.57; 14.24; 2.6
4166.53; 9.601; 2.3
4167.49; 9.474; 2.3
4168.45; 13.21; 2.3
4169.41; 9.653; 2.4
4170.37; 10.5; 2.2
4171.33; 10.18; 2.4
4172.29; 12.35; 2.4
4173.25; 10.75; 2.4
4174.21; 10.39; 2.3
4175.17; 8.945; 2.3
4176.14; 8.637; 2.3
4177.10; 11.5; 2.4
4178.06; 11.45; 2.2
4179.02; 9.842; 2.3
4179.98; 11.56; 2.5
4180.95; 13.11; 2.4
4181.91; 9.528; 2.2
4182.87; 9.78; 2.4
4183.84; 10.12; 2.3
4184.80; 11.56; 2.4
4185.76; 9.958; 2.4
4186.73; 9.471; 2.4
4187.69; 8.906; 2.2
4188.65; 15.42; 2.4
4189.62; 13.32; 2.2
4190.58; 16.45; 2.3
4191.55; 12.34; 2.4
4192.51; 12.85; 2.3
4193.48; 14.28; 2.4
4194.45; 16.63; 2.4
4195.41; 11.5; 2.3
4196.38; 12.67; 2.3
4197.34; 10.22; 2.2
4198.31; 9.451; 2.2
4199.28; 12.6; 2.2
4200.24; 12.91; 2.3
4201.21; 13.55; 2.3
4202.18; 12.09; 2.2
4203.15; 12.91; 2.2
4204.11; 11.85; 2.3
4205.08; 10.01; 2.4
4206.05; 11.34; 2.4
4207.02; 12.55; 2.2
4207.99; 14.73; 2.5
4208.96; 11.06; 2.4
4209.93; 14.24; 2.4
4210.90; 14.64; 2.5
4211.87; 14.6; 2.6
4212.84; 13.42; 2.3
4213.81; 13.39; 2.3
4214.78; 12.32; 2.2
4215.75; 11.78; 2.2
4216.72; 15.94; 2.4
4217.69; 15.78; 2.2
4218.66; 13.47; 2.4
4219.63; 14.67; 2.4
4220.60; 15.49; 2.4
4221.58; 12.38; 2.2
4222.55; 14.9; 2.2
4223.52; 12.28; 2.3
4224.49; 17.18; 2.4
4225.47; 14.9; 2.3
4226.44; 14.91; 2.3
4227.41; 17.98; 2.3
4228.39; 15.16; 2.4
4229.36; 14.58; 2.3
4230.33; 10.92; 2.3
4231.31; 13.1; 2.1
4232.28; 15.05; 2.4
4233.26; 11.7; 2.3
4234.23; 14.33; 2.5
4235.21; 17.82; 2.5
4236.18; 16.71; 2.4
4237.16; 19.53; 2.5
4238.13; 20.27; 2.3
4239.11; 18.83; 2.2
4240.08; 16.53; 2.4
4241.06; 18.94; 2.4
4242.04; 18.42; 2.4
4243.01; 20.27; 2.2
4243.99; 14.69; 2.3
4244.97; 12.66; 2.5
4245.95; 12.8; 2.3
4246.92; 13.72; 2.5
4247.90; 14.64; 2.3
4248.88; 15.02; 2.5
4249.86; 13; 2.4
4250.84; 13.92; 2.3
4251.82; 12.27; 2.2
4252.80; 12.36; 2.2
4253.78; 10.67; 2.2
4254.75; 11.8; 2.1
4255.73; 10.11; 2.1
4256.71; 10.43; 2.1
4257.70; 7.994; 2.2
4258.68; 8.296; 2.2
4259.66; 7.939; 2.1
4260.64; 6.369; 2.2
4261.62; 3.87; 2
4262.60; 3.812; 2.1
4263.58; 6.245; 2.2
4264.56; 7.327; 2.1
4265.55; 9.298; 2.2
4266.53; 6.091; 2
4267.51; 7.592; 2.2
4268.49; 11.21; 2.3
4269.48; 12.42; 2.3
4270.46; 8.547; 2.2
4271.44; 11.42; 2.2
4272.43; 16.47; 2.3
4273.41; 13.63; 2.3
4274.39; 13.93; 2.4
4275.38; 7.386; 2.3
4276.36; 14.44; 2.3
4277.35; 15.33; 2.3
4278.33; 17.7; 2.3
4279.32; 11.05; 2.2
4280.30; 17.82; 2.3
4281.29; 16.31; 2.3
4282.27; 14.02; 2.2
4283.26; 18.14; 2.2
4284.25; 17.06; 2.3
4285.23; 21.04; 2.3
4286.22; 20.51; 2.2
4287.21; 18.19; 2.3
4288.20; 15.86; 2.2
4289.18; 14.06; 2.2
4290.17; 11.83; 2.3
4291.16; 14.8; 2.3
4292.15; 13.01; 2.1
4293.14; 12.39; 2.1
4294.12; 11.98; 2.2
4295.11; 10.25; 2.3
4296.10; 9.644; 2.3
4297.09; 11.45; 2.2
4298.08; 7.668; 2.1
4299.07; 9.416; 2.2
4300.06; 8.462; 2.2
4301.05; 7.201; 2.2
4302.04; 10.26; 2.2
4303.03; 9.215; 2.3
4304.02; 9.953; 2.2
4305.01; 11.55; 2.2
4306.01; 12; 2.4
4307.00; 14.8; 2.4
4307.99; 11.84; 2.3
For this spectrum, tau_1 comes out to 1.5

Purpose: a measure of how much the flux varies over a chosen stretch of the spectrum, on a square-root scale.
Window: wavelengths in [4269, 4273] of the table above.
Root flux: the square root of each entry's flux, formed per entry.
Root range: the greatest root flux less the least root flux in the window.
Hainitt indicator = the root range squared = 1.3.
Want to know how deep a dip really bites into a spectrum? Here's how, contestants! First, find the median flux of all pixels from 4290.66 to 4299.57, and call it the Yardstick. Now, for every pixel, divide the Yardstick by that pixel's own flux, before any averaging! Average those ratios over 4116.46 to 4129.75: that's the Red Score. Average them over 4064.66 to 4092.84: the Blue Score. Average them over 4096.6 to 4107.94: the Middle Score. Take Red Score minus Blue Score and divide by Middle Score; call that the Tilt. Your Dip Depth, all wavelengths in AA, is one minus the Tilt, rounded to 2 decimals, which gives 1.03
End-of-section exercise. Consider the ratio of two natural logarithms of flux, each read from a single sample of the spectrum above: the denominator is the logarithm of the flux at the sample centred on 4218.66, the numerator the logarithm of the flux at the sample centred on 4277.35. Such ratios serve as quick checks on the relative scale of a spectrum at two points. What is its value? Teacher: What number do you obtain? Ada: 1.05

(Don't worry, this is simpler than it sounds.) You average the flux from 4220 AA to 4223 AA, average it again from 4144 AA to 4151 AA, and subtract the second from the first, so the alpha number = 6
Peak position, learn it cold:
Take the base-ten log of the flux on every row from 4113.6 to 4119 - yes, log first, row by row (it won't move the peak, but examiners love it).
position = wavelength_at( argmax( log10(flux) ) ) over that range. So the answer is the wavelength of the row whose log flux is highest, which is 4118.84 AA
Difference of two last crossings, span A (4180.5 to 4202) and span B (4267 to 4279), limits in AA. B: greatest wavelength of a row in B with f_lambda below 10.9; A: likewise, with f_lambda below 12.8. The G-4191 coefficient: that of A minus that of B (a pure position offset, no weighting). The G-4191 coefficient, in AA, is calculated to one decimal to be -76.1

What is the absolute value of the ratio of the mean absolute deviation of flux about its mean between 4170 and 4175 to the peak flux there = 0.05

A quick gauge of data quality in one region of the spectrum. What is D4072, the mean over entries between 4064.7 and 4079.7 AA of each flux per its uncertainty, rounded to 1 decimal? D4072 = 4.7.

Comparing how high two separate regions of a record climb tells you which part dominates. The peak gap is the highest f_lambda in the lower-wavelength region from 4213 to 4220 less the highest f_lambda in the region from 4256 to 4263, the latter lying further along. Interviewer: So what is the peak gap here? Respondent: 5.5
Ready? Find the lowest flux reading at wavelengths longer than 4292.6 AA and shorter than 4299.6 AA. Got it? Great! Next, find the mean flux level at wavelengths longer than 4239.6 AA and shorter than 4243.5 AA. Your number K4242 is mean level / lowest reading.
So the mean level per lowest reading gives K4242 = 2.42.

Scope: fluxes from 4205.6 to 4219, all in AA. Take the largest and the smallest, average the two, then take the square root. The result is 3.7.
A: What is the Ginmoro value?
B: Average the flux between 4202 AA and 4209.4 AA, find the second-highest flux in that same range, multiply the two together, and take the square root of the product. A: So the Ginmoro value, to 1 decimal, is 12.5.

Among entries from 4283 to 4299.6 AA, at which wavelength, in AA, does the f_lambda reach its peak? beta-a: 4285.23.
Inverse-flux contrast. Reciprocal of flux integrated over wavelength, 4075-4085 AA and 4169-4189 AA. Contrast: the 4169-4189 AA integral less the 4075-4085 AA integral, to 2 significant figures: 1.1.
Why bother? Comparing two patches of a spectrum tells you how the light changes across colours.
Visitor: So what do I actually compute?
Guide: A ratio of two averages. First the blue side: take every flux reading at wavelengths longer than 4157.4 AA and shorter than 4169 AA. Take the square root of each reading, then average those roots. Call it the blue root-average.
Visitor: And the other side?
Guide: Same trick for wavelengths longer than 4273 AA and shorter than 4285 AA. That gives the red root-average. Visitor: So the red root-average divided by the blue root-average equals 1.3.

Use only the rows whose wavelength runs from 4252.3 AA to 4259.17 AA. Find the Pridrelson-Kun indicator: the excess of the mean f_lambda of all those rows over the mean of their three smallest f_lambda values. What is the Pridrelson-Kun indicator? 1.4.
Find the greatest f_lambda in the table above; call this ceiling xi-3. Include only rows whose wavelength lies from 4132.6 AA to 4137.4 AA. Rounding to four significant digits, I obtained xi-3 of 14.53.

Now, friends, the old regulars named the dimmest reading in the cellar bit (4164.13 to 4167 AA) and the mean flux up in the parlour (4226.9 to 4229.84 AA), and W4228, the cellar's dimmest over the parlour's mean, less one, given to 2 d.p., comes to -0.59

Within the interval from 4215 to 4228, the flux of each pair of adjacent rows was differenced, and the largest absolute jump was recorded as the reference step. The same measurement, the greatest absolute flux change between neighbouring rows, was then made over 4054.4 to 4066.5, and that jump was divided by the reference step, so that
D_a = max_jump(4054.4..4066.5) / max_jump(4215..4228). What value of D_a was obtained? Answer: 1.0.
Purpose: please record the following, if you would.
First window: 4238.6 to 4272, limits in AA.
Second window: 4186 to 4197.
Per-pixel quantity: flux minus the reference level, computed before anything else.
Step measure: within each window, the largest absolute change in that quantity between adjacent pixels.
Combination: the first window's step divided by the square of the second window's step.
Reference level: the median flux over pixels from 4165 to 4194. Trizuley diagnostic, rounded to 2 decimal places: 0.13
